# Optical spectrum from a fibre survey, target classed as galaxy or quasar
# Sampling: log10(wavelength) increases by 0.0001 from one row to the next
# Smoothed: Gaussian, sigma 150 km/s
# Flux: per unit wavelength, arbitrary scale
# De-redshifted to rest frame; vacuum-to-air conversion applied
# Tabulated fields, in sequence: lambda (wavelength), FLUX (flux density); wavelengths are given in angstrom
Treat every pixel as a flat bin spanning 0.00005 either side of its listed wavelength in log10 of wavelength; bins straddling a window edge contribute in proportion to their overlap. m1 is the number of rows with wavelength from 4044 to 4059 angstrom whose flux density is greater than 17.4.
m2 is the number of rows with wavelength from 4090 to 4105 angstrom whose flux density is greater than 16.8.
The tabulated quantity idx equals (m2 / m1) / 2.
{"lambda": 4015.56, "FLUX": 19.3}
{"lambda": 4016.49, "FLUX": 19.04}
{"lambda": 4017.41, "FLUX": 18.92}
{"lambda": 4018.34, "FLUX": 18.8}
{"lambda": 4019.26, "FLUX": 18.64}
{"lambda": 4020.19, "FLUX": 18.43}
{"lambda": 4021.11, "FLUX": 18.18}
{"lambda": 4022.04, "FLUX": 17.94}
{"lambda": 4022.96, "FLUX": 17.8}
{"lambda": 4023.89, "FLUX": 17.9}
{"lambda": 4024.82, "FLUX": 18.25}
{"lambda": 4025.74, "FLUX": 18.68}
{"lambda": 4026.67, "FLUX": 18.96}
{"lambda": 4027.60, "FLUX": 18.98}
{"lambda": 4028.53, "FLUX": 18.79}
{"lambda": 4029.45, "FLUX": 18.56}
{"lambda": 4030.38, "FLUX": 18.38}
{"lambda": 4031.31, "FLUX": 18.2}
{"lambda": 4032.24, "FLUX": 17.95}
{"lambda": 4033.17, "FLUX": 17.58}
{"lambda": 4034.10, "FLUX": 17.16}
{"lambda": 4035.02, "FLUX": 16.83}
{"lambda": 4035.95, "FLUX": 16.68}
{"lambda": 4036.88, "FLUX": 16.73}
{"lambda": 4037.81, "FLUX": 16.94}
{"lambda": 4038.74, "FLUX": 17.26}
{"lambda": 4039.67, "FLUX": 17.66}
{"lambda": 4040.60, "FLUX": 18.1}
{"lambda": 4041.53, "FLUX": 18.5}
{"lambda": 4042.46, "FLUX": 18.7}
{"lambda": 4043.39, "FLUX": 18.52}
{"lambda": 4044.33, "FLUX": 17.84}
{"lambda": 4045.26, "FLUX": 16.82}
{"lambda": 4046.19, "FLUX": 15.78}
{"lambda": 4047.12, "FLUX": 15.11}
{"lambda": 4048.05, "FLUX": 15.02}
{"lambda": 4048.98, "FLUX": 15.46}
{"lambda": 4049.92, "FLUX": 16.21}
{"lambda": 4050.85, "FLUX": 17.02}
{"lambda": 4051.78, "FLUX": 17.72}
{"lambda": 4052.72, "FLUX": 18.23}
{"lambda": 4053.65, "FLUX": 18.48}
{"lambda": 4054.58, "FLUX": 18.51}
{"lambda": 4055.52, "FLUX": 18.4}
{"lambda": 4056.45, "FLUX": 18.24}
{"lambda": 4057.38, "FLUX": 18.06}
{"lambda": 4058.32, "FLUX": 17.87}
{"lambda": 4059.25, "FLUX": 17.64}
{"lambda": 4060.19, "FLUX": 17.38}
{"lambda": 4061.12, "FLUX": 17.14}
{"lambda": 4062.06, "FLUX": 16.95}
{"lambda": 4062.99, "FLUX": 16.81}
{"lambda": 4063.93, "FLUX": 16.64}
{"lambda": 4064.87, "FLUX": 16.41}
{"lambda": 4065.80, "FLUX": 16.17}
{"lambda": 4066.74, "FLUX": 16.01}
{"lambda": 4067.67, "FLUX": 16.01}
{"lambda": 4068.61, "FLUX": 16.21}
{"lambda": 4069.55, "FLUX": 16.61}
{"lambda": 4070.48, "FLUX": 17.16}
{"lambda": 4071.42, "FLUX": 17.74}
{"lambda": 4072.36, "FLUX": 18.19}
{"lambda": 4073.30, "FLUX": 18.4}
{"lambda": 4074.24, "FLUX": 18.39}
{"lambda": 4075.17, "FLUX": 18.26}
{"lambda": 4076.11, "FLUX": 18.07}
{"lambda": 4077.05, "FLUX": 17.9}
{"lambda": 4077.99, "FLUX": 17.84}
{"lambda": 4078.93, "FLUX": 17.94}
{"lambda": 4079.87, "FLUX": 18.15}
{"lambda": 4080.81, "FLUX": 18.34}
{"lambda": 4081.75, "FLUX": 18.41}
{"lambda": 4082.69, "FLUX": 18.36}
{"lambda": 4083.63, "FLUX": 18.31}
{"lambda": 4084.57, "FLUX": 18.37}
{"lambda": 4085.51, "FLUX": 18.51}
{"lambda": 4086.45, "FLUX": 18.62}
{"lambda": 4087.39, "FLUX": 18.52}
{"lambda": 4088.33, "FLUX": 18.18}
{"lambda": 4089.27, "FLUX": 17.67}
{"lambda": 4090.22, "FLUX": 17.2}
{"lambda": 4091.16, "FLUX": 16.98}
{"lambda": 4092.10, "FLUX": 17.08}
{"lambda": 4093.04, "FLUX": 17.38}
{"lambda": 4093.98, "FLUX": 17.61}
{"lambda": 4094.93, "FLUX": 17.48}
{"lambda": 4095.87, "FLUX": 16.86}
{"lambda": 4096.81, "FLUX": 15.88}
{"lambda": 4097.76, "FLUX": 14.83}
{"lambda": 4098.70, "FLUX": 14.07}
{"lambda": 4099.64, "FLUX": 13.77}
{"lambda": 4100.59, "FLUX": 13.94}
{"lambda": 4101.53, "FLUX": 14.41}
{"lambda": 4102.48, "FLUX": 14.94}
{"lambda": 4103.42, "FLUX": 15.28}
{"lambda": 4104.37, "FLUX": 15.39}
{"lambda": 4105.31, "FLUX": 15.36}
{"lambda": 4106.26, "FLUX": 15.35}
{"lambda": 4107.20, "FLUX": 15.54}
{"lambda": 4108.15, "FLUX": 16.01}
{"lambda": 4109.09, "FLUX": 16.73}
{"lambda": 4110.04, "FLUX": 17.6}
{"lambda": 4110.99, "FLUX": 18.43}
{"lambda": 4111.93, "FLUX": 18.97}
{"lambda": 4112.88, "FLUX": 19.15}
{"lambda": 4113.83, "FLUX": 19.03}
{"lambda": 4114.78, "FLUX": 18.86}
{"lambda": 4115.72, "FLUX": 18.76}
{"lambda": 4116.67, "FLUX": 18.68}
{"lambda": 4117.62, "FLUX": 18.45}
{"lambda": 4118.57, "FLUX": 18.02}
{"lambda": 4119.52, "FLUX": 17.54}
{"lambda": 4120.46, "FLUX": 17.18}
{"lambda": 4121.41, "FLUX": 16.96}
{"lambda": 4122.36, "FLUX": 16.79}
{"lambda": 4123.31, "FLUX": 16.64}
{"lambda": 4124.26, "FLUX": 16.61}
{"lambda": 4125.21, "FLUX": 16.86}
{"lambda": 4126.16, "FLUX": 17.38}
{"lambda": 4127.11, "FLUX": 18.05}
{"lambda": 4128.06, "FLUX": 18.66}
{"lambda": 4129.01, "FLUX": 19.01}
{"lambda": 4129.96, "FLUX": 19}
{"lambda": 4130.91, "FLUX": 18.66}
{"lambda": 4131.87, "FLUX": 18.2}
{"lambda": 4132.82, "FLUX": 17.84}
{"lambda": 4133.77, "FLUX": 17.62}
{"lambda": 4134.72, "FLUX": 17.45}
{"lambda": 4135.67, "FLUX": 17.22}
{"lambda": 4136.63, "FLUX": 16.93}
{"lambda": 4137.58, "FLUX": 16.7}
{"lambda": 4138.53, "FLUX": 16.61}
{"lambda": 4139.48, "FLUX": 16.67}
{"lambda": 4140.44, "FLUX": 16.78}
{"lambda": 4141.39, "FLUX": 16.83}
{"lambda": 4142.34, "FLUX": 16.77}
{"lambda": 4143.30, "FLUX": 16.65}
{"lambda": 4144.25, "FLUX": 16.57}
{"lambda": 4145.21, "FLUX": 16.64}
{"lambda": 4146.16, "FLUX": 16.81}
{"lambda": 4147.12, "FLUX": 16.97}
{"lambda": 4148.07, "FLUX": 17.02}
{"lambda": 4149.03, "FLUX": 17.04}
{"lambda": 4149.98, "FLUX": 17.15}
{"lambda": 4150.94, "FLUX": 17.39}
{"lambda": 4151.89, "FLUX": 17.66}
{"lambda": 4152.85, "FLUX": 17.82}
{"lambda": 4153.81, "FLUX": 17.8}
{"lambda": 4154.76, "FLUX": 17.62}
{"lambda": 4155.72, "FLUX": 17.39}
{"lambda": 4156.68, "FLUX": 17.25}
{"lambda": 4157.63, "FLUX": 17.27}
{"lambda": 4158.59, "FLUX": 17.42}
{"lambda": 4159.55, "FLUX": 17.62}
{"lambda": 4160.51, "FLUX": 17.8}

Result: 0.4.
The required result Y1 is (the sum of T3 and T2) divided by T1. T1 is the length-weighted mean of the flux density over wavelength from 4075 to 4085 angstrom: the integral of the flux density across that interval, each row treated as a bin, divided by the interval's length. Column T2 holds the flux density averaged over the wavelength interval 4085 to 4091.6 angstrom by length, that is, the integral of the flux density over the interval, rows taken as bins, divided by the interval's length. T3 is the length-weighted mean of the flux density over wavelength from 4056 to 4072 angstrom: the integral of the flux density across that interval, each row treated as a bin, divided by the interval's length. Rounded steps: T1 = 18.2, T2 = 18.0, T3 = 17.0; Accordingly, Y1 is 1.93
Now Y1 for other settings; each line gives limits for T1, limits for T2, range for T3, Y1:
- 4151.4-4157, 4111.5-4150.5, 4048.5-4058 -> 2.00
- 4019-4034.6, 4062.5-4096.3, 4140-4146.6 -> 1.88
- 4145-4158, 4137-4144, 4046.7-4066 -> 1.96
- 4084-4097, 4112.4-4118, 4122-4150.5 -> 2.04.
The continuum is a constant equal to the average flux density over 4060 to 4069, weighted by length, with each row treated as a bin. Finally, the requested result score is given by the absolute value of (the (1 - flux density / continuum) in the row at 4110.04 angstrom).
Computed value 0.063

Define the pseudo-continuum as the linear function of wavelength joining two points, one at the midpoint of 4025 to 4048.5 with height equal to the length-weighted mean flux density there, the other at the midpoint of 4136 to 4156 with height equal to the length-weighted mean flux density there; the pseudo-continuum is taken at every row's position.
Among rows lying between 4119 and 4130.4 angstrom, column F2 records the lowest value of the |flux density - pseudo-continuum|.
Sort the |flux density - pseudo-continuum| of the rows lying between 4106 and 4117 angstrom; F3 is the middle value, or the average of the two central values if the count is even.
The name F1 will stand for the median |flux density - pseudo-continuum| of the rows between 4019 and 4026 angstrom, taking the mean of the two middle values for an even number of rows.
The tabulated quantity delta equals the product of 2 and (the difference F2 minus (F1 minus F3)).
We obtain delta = 2.2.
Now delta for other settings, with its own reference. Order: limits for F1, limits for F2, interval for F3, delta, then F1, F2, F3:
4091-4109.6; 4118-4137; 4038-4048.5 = -1.7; 1.78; 0.0132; 0.92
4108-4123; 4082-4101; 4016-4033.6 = -0.8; 1.22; 0.0707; 0.75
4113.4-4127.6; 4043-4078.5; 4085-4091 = 1.1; 0.54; 0.1001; 1.00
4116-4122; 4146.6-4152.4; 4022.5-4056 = 0.4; 0.61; 0.0033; 0.83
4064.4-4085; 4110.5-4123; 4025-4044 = -0.2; 0.96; 0.0132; 0.83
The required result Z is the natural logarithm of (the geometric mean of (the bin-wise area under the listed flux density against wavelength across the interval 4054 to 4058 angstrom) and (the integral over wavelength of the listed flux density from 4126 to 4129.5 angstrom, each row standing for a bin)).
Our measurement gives 4.23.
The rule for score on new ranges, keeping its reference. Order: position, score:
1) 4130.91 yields 0.127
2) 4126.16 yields 0.050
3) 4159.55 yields 0.064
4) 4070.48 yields 0.036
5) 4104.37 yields 0.070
